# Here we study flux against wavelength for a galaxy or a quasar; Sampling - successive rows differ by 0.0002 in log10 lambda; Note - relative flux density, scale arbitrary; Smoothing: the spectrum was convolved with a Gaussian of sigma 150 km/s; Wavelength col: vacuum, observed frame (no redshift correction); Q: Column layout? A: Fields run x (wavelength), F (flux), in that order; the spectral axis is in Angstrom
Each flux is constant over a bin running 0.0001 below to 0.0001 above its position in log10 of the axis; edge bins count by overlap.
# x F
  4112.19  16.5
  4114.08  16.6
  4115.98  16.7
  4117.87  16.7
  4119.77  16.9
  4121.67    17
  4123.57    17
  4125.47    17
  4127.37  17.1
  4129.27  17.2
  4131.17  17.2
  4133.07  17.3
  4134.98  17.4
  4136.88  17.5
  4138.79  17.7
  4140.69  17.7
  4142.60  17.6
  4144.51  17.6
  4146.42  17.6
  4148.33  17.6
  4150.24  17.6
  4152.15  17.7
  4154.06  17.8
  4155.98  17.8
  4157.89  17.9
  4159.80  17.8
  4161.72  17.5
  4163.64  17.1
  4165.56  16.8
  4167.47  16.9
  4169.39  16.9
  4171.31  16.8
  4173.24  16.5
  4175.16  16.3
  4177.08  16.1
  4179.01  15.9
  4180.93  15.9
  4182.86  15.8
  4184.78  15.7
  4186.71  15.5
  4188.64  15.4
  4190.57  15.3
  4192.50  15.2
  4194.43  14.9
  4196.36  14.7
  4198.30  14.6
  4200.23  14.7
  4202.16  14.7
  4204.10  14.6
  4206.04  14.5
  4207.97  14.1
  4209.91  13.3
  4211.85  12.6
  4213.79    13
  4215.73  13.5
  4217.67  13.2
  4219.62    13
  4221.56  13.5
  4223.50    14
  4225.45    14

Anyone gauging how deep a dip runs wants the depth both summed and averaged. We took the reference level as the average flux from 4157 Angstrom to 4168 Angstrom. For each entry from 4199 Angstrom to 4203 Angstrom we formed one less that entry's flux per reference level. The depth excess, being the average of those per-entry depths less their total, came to -0.152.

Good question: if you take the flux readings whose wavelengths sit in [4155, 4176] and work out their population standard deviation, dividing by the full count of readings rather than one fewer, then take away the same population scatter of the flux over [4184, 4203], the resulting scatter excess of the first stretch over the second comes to 0.1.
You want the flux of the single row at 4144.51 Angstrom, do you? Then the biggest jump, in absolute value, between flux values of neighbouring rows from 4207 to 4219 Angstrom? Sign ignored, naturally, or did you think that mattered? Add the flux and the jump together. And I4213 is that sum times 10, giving 184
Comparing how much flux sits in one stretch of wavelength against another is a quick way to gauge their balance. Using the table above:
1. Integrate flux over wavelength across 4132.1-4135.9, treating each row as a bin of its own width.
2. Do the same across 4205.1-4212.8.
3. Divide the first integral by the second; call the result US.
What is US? 0.6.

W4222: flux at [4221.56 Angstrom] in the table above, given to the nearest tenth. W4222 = 13.5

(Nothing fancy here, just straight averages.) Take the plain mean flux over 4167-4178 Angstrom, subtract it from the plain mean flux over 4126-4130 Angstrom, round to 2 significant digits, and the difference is 0.57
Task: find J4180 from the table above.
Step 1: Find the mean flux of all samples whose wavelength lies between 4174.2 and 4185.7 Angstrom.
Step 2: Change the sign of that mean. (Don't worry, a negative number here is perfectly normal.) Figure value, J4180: -16.0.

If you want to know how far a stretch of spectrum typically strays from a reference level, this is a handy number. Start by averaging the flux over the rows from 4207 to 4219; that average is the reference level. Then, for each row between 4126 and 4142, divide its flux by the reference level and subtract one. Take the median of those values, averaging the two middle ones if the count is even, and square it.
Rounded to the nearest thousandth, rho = 0.094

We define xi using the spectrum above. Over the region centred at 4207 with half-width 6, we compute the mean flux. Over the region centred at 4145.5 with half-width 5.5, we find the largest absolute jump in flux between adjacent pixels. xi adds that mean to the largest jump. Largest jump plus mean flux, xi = 14.1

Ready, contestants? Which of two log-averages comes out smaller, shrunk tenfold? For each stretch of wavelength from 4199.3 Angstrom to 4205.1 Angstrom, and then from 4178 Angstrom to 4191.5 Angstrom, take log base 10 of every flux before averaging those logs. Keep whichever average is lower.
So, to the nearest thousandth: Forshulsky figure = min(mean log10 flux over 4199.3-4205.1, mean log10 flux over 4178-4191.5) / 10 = 0.117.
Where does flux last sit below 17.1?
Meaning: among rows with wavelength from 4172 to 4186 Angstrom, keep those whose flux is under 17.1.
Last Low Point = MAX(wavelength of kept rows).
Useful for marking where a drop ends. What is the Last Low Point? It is 4184.78 Angstrom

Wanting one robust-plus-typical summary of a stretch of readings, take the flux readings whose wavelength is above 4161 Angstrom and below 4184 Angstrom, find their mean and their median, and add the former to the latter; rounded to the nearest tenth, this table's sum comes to 33.2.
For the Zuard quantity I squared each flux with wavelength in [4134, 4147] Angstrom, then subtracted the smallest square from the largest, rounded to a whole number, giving 11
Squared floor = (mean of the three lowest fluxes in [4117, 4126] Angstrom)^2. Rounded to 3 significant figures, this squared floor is 284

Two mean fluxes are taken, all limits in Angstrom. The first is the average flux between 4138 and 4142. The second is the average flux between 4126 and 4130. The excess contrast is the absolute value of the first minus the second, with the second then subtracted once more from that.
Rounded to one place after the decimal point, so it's -16.6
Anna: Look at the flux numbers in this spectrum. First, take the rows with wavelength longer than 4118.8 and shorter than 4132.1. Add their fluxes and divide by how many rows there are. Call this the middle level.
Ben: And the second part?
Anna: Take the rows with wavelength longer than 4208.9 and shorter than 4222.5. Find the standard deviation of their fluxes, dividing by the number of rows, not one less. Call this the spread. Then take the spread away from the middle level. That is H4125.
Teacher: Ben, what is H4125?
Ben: 16.8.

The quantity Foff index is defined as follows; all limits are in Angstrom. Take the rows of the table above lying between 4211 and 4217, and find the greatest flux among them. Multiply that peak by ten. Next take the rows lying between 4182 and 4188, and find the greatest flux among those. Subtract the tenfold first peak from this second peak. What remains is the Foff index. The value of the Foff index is -119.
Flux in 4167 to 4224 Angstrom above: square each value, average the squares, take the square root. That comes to 15.0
